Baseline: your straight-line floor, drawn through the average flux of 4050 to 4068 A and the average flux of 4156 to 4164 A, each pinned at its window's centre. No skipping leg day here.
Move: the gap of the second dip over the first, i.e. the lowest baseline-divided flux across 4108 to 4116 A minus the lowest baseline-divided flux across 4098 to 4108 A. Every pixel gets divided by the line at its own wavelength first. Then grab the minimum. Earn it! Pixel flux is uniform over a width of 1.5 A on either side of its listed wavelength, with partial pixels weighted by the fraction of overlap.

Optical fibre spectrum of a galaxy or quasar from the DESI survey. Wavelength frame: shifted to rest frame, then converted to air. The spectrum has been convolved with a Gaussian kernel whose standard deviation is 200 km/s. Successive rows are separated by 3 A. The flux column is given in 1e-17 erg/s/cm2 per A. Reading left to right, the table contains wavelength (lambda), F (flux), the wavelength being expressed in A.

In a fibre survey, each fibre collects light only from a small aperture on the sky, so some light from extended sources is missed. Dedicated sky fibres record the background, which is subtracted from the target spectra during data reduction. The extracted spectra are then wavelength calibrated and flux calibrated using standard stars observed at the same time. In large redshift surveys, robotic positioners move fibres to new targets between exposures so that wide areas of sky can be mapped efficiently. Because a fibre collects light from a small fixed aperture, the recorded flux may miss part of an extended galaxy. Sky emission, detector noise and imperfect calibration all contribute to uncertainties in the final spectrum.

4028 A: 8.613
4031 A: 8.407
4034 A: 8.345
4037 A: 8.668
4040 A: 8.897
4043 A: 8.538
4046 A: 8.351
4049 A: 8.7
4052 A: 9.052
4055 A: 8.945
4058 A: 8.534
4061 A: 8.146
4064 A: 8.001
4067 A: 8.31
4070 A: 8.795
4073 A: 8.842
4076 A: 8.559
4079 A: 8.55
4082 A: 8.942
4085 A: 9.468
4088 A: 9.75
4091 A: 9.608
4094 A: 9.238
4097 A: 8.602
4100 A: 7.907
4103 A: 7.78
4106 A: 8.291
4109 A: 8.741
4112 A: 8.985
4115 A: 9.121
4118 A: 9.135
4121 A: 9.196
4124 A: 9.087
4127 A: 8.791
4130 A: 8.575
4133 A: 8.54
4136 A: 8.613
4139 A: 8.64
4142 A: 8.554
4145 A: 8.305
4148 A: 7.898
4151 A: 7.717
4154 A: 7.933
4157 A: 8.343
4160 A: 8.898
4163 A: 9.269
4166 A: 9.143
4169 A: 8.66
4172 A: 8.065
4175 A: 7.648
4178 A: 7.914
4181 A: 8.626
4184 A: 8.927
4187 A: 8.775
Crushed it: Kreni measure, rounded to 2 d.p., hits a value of 0.11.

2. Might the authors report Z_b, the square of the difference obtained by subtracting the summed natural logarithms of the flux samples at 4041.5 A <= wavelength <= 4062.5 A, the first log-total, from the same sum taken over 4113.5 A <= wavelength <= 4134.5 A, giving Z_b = 0.062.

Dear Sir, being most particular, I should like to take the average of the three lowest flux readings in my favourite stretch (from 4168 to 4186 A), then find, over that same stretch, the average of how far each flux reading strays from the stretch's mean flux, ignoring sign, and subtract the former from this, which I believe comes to -7.4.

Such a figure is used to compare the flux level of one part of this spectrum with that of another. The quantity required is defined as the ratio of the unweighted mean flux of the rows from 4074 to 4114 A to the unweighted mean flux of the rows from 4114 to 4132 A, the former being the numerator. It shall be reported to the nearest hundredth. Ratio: 0.98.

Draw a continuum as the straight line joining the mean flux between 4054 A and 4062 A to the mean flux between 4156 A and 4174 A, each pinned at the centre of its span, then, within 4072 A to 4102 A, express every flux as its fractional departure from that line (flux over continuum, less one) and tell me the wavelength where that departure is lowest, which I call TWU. 4100 A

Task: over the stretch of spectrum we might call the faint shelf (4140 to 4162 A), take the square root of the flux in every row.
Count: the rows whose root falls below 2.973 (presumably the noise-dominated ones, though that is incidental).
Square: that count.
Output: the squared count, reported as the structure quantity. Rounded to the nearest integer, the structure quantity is 36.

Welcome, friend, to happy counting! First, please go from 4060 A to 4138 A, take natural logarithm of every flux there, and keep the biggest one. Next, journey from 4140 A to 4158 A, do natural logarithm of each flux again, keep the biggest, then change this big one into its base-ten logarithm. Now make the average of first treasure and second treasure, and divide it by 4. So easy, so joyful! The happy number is 0.326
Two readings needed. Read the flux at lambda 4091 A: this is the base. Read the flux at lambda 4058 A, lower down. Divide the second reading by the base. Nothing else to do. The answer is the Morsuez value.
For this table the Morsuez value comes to 0.89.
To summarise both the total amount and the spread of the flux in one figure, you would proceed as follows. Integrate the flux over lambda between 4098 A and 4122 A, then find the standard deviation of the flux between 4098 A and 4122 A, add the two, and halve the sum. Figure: 104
